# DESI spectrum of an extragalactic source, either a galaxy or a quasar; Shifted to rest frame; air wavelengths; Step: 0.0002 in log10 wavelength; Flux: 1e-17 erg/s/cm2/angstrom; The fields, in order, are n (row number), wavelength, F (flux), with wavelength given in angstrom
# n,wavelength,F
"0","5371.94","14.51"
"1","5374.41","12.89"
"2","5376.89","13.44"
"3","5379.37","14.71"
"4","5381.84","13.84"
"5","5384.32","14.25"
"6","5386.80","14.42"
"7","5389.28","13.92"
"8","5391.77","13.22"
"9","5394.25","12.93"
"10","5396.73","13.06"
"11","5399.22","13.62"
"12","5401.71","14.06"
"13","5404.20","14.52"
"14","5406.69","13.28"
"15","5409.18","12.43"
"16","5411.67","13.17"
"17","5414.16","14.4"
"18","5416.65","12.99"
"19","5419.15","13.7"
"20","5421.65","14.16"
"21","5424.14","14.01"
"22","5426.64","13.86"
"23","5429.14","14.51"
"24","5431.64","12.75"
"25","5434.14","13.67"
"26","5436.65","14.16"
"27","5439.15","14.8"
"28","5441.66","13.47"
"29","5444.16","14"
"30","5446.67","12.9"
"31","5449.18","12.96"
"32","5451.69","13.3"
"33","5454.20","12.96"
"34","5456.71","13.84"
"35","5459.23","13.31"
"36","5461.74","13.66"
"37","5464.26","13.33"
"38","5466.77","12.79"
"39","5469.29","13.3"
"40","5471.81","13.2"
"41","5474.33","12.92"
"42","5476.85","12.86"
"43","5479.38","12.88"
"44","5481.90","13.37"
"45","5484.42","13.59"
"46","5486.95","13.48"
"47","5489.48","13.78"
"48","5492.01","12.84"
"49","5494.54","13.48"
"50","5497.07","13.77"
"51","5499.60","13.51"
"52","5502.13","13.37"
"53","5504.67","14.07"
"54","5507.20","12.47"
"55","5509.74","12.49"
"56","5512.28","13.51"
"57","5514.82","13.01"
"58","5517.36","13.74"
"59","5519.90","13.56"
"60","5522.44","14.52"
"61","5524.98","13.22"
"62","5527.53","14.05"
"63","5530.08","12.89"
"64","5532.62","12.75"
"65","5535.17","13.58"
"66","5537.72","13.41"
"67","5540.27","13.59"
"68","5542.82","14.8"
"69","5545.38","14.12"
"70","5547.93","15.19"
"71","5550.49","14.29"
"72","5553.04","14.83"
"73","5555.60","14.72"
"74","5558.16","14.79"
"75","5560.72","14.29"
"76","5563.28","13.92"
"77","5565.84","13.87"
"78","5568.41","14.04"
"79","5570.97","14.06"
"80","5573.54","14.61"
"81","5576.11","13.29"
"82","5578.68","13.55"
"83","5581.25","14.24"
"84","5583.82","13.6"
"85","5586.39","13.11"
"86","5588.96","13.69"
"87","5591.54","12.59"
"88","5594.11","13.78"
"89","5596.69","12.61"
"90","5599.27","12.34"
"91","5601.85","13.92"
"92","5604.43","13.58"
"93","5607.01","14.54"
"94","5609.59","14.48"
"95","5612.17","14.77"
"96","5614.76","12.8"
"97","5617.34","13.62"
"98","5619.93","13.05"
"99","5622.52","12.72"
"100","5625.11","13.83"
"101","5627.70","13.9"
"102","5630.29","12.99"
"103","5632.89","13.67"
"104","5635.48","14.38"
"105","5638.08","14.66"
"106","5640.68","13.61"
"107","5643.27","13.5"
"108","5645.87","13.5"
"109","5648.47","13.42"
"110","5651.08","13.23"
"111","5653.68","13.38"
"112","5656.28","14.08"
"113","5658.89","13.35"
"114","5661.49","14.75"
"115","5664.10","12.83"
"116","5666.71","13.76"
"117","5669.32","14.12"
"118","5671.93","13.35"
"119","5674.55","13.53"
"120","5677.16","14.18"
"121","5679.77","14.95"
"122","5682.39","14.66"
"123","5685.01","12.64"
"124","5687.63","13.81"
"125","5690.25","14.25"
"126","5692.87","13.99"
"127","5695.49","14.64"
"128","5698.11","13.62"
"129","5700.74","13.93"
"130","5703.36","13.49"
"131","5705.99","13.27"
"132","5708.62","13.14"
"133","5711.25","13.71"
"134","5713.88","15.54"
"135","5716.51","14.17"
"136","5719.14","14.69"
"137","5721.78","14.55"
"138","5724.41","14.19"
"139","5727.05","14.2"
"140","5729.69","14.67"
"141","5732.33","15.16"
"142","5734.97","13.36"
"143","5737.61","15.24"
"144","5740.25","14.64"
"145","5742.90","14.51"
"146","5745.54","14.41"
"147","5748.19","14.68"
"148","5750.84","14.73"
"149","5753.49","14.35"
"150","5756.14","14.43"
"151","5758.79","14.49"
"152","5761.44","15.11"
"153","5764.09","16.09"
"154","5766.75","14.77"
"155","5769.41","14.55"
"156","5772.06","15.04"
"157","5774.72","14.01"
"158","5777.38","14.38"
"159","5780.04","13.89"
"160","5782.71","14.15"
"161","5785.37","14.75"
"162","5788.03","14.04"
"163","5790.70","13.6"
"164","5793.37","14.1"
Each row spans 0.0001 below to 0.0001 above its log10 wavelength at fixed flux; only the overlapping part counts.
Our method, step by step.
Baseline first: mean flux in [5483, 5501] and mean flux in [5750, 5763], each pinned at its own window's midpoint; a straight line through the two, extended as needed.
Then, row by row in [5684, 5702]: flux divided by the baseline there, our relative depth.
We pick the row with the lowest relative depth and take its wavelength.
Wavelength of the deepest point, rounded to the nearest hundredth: 5685.01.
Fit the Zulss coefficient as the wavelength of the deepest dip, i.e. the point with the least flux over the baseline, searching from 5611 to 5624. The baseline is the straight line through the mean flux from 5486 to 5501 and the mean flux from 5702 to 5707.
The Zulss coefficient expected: 5622.52 angstrom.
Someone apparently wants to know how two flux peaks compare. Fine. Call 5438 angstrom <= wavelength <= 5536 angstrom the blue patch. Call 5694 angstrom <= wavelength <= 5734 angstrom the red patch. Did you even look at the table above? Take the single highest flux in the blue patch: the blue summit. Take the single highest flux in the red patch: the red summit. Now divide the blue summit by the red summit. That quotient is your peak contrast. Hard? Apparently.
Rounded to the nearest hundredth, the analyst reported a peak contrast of 0.95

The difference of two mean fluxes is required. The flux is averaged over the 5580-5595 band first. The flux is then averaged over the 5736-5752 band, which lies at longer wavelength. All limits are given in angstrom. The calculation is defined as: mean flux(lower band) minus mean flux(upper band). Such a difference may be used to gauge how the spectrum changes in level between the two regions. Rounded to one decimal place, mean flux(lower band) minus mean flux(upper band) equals -1.2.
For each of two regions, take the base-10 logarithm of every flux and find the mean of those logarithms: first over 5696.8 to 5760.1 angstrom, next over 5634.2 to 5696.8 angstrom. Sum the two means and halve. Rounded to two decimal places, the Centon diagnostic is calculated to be 1.15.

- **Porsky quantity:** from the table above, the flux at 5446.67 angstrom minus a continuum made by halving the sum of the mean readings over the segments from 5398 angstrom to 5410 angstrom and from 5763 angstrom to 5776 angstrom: -1.3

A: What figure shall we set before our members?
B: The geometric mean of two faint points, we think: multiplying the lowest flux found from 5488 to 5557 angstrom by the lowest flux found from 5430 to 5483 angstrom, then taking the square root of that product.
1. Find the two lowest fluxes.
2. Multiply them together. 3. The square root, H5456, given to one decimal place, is 12.6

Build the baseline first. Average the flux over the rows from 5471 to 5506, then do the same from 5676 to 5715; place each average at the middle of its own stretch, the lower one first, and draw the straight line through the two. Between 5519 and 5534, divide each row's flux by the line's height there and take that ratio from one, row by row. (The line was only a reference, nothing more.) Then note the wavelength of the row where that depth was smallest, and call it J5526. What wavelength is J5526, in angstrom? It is 5522.44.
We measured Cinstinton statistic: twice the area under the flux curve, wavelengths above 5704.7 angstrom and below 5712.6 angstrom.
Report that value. 211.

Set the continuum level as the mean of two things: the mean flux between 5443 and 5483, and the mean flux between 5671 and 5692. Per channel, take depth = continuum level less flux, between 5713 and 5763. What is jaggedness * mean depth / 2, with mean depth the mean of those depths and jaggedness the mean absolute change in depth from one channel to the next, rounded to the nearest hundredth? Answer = -0.26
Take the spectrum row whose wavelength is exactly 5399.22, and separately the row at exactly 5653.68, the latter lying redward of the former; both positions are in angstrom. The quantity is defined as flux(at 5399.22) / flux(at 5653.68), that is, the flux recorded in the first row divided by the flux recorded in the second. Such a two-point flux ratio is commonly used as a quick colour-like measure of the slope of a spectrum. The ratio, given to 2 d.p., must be 1.02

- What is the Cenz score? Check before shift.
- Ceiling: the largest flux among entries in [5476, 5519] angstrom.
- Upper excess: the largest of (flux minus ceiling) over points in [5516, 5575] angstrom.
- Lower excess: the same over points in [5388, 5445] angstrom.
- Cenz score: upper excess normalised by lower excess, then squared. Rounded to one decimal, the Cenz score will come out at 2.4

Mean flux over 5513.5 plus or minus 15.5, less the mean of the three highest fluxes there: -0.75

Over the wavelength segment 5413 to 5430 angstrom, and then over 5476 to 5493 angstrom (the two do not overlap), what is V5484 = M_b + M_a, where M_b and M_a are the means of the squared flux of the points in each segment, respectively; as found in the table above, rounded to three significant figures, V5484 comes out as 371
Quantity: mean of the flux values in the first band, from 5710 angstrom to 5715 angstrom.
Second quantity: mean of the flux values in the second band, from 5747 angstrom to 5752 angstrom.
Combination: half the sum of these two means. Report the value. 14.7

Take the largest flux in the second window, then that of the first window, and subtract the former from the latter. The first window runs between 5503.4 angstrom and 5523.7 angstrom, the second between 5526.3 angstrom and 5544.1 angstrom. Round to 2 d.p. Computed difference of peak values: -0.28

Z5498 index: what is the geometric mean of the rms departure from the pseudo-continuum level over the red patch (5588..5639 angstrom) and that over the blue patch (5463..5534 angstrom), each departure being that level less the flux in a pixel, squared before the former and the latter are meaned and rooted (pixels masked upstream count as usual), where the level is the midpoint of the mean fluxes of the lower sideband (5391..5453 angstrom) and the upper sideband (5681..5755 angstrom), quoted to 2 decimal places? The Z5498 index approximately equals 0.78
